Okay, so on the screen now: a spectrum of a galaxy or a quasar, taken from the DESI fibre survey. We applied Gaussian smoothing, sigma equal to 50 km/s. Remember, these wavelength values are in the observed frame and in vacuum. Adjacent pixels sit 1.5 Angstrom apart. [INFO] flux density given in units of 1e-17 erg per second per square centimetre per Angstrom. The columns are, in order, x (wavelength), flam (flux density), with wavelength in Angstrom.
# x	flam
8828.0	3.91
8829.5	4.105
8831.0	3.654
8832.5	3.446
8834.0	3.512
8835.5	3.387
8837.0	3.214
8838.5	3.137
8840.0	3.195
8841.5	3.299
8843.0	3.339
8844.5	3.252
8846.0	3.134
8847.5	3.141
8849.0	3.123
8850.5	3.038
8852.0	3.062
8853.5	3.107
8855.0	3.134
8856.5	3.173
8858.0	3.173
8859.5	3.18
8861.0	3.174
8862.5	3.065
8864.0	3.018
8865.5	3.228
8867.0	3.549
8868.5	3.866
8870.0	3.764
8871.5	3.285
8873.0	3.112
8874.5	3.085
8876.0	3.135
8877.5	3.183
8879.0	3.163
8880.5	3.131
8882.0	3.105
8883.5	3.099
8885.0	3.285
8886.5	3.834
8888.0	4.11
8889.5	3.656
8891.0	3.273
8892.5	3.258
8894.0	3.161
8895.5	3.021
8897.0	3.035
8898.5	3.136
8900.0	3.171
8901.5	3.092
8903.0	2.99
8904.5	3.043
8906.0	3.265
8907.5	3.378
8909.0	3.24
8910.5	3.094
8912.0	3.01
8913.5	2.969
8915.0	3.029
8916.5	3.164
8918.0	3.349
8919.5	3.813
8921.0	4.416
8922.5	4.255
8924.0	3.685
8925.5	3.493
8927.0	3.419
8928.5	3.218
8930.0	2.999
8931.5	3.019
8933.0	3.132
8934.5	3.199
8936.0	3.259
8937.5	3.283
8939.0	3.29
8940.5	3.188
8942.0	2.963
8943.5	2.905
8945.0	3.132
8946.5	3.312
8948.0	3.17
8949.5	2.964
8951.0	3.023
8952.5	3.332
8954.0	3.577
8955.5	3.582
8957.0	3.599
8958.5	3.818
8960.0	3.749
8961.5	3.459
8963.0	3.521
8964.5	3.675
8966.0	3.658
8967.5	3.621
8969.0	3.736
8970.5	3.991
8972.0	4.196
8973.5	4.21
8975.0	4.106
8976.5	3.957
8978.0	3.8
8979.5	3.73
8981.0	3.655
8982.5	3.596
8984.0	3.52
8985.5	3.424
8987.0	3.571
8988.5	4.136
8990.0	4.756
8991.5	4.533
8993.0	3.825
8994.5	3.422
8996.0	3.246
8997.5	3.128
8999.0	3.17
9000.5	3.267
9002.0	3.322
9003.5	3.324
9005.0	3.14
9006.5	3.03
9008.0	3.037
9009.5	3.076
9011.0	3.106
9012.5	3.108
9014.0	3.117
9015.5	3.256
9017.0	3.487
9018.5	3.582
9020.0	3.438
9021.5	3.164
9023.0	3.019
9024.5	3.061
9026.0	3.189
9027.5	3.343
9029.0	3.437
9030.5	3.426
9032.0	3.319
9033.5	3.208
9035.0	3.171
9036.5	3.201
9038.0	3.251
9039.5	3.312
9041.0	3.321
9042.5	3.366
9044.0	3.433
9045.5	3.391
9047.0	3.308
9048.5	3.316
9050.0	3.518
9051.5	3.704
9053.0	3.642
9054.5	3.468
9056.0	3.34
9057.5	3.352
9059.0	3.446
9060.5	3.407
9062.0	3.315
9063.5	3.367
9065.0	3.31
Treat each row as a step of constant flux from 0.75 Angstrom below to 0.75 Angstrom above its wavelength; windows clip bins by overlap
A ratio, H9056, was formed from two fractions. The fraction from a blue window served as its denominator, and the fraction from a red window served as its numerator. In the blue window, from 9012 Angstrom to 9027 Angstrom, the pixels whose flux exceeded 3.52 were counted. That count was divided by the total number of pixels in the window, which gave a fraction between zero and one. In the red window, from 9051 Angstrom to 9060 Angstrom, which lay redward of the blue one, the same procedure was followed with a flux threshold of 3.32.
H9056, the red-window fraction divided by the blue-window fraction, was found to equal 10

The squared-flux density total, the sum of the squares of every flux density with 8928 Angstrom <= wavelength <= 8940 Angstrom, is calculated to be 81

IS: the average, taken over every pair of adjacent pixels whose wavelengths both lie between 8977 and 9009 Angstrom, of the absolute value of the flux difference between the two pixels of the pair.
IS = 0.19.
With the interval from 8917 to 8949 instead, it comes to 0.19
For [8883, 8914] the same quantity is 0.16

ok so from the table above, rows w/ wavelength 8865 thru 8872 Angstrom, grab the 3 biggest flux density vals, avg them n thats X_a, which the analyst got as 3.73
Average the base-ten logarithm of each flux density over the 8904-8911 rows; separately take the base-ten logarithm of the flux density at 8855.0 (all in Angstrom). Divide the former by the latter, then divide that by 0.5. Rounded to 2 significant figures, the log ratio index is 2.0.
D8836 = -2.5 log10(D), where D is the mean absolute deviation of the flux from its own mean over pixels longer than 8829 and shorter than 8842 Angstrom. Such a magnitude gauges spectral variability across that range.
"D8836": 1.7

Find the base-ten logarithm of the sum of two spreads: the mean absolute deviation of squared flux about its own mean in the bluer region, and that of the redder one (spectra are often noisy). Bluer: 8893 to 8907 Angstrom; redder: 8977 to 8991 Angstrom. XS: 0.45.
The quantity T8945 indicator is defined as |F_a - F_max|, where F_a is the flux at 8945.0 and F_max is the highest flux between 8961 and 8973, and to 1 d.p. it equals 1.1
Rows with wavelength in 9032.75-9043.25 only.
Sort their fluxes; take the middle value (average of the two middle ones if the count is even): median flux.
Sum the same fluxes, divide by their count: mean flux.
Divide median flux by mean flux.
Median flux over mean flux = 0.997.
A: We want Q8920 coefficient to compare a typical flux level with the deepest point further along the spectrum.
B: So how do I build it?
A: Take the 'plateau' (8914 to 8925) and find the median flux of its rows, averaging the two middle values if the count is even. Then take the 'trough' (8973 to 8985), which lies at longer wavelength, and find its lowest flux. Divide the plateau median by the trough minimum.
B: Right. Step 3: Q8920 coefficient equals 1.05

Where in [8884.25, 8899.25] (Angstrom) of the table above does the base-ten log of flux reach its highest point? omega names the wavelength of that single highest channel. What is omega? 8888.0 Angstrom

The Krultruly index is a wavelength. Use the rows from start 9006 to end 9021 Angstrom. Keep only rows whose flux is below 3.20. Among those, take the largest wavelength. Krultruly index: 9014.0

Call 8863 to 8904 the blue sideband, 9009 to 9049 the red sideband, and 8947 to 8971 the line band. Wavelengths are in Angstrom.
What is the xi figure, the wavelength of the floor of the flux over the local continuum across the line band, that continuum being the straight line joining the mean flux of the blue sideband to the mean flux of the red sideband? 8949.5 Angstrom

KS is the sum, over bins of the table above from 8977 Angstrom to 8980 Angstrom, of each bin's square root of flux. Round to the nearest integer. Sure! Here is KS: 4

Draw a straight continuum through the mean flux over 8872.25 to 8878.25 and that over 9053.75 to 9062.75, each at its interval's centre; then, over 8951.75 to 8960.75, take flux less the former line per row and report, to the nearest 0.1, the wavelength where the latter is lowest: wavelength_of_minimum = 8952.5 Angstrom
